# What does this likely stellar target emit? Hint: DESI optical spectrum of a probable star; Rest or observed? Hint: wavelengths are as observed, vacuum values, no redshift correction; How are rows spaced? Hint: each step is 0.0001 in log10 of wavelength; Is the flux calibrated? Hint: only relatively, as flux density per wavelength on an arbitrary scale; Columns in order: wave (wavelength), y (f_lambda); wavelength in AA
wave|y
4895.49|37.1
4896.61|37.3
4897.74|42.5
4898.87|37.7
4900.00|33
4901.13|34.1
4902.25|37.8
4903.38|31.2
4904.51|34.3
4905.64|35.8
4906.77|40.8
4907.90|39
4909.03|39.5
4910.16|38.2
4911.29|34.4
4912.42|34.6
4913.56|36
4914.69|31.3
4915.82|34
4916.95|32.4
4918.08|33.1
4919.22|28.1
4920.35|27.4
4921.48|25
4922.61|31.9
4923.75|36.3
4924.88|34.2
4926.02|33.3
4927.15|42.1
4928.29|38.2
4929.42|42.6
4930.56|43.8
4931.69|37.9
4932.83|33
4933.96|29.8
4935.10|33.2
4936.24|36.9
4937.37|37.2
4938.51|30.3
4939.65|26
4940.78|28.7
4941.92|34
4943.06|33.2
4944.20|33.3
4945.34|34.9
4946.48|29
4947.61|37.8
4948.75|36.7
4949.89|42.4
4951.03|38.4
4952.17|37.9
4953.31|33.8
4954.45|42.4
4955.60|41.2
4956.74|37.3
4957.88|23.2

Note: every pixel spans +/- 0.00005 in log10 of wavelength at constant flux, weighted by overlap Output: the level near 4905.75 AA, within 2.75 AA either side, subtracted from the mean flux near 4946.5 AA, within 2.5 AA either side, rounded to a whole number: -2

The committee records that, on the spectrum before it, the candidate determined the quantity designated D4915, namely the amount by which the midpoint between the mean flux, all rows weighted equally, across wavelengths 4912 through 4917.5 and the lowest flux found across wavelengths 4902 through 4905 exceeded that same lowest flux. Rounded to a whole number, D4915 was 1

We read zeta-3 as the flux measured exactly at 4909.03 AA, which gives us 39.5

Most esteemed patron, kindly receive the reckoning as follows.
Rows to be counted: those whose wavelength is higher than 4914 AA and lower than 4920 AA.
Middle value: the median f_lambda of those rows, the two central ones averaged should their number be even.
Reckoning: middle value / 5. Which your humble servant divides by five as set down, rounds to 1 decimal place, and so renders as 6.5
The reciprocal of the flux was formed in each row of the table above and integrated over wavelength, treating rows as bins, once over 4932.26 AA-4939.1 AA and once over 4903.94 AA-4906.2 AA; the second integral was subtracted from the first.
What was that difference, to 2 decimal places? 0.14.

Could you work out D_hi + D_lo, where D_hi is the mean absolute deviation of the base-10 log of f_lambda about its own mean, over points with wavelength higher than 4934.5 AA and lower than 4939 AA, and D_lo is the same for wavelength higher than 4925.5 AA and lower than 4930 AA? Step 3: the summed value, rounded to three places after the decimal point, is 0.071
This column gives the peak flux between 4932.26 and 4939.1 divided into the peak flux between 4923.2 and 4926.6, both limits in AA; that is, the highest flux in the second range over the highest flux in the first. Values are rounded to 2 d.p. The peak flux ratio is 0.98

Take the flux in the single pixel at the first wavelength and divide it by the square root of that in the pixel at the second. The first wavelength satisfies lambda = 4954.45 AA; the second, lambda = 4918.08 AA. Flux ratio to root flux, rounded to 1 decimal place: 7.4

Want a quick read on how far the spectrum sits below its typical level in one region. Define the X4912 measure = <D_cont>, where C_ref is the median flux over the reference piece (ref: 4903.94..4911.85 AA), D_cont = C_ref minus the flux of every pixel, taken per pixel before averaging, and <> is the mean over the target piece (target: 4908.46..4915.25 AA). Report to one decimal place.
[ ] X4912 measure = 2.5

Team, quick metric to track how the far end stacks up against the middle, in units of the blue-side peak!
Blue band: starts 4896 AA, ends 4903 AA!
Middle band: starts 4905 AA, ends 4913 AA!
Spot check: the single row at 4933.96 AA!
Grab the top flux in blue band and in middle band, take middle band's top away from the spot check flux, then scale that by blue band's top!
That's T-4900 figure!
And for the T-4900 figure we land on -0.26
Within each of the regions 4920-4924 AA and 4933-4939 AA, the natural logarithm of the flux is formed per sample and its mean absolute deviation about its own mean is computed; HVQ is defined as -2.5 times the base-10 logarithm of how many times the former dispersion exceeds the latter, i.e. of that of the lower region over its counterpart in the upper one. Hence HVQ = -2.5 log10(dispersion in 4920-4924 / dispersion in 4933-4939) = -0.48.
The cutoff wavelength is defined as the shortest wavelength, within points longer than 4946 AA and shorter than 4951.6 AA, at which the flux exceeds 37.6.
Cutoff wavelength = 4947.61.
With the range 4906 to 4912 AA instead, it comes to 4906.77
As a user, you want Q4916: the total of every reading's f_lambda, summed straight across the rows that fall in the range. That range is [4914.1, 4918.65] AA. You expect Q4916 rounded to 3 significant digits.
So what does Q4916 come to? 131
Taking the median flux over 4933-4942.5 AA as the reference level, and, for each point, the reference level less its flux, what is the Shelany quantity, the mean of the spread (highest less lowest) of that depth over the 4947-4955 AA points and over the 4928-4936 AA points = 11.3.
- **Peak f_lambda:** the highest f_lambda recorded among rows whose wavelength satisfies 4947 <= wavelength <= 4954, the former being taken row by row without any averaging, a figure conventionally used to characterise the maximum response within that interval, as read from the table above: 42.4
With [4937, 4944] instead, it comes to 37.2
